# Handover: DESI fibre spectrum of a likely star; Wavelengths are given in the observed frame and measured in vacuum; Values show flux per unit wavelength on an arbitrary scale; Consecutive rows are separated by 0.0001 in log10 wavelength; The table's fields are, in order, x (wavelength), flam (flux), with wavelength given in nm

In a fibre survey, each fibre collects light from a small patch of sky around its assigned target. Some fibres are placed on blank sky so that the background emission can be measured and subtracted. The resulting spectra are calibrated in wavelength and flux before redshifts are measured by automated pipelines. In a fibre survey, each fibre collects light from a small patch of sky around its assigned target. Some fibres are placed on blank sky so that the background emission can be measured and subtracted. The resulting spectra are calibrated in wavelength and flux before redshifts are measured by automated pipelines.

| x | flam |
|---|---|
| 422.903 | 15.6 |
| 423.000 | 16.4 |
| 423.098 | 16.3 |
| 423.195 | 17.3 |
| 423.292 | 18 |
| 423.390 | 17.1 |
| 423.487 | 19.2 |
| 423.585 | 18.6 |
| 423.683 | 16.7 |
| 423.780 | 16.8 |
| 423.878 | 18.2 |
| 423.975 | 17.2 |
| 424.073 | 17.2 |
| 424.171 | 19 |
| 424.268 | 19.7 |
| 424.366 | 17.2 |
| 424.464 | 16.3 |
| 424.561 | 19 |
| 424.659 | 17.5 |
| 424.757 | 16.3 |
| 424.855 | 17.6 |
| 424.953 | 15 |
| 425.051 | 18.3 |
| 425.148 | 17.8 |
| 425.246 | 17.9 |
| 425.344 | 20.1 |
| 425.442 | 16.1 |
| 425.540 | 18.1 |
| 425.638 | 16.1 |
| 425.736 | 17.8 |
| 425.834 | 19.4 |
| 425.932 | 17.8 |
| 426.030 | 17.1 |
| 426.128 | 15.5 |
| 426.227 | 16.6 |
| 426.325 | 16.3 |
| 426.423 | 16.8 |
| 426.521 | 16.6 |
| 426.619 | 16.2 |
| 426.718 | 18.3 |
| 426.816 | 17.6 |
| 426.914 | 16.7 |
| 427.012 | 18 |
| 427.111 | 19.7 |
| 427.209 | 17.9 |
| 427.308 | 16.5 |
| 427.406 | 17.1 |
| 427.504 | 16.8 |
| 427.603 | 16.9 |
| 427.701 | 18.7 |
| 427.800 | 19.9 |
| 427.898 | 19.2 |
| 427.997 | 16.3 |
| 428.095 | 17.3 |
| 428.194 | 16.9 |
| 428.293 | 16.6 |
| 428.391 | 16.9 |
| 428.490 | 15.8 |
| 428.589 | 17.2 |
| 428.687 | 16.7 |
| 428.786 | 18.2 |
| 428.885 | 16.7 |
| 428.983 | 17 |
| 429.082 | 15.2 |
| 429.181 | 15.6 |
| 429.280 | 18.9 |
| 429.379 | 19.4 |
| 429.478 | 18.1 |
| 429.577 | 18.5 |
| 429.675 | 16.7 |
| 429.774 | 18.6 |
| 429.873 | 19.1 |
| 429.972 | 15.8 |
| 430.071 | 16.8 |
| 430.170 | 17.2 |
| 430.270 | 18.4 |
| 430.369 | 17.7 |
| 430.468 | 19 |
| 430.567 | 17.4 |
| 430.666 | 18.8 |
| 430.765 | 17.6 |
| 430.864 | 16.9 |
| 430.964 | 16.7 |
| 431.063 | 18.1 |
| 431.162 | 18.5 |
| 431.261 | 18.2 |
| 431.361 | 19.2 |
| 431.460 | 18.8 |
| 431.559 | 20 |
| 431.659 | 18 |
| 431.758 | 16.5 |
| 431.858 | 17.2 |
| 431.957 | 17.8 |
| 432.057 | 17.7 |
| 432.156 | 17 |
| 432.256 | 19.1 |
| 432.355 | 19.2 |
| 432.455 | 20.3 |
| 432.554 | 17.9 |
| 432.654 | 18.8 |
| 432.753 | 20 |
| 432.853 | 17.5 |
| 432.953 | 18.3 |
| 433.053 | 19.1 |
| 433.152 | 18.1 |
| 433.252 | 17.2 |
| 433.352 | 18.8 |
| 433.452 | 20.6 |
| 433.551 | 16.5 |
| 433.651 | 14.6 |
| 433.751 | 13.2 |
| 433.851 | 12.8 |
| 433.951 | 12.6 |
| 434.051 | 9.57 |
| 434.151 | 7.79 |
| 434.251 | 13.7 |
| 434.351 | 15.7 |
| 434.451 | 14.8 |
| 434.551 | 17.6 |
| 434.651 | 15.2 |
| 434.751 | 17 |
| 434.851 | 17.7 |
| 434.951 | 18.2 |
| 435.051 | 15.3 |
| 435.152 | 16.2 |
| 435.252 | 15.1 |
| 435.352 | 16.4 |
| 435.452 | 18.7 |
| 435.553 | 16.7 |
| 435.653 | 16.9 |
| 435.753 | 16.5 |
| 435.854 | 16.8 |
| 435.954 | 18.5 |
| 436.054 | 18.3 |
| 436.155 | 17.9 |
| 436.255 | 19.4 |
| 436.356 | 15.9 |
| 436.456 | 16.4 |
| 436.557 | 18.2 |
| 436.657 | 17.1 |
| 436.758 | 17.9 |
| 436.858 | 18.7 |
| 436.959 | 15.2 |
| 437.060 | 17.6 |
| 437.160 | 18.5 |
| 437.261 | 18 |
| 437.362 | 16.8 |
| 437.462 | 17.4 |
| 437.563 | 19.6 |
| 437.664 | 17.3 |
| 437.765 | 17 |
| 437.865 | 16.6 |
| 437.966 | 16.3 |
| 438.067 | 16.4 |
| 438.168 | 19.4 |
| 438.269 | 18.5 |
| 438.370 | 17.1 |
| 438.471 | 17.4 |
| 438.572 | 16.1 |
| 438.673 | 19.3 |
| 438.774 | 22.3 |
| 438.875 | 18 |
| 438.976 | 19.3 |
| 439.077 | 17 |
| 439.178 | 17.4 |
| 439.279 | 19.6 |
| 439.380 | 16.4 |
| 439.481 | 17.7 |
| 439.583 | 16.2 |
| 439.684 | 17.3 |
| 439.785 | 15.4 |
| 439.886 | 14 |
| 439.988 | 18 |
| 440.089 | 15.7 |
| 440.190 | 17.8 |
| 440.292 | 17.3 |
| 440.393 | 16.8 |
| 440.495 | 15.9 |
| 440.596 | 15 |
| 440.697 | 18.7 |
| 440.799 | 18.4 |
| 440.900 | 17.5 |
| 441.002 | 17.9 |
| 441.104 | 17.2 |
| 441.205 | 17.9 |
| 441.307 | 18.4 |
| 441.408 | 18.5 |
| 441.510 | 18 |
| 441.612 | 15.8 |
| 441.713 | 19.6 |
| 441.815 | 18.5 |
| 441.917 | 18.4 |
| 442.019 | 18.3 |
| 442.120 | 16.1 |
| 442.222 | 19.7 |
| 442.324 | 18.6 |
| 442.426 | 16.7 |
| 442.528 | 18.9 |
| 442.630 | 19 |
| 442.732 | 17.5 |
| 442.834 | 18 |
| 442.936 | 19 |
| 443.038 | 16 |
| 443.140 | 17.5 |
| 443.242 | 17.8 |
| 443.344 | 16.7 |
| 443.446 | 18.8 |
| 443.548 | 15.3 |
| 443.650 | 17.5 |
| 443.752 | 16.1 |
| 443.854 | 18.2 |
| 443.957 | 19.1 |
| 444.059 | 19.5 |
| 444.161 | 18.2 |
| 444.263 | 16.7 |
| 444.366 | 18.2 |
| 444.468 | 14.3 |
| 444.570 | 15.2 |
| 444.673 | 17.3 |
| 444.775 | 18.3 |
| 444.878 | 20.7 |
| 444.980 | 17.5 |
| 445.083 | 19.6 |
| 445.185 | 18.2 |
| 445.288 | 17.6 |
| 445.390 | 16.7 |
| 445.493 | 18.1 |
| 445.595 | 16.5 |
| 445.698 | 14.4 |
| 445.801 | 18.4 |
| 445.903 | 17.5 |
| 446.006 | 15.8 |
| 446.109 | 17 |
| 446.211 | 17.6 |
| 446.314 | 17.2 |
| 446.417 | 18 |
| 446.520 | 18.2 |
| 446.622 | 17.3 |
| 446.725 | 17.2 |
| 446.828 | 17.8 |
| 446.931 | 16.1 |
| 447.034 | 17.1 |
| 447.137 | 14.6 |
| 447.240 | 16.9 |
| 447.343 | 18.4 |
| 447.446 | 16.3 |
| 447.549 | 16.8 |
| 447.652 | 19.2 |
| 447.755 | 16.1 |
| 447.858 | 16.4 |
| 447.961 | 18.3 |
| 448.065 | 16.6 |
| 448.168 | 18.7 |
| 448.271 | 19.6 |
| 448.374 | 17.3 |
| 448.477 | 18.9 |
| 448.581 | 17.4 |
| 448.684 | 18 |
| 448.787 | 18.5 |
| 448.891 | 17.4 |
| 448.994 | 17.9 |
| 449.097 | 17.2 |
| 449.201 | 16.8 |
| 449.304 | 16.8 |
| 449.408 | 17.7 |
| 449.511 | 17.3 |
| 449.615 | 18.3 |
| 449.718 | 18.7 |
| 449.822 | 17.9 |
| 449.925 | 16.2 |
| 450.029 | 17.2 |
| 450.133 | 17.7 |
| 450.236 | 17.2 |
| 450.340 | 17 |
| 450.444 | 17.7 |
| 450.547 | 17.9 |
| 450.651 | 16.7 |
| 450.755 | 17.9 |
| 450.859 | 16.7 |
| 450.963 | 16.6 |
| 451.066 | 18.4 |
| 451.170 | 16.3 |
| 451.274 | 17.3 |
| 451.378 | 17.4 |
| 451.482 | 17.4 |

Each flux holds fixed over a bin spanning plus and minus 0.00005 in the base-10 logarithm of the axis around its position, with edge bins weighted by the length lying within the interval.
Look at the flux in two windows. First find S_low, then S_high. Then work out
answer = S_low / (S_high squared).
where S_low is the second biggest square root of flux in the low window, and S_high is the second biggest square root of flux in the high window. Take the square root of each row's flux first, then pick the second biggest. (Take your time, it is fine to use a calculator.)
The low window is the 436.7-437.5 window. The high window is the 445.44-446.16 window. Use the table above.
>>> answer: 0.238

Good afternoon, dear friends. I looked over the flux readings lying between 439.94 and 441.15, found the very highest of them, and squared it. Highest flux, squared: 350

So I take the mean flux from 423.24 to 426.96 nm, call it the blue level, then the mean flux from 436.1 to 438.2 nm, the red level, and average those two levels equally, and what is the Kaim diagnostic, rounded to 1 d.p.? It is 17.5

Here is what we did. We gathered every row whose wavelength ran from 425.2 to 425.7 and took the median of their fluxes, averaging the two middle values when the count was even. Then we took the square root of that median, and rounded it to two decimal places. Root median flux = 4.23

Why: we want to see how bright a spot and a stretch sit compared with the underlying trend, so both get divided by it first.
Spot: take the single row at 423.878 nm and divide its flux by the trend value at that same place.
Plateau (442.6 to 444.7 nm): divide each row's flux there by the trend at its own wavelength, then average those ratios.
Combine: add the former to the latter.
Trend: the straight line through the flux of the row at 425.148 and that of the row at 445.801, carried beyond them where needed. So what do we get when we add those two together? 1.97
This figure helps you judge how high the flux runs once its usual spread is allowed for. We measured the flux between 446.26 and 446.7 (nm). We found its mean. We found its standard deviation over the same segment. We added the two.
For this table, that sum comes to 18.1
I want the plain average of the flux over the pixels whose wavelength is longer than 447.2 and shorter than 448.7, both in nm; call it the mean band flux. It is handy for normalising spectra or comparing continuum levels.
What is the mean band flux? 17.7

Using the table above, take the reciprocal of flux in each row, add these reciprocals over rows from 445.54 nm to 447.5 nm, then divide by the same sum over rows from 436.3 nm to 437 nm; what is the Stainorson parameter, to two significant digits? 2.7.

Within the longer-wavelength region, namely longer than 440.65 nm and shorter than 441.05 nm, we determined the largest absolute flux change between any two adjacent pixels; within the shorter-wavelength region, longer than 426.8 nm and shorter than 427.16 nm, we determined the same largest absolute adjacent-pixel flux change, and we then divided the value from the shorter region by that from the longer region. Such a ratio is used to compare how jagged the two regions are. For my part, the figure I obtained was 1.9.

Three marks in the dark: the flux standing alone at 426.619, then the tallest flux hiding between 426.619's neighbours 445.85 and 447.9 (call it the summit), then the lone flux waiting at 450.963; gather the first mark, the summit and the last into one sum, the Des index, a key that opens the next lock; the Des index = 52.0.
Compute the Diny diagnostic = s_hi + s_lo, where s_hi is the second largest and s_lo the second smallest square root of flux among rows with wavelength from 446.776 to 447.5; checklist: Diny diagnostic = 8.23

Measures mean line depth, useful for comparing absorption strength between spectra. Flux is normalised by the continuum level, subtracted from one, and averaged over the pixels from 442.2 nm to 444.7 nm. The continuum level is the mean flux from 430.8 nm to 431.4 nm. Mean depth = 0.02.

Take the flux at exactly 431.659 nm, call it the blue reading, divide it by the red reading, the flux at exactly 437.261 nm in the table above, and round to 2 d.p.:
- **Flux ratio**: 1.00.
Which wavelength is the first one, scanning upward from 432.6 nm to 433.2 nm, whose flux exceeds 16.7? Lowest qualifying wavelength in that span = 432.654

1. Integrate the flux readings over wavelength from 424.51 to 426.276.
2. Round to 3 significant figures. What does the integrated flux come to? 30.8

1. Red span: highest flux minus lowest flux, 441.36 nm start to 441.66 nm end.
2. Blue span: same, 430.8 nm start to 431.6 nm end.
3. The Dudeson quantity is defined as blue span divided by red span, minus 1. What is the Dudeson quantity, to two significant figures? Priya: 0.22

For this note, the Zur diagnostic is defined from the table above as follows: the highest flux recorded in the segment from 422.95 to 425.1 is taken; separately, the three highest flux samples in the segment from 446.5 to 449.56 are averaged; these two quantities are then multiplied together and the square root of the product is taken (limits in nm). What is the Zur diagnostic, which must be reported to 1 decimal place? 19.5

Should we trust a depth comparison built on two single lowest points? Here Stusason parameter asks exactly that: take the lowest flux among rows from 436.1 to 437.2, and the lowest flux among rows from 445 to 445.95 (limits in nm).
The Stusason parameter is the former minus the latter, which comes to 0.80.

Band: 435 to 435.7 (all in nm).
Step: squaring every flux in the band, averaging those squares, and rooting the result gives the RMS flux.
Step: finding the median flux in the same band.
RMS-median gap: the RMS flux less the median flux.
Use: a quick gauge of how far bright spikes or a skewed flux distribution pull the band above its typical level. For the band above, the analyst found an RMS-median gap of 0.11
